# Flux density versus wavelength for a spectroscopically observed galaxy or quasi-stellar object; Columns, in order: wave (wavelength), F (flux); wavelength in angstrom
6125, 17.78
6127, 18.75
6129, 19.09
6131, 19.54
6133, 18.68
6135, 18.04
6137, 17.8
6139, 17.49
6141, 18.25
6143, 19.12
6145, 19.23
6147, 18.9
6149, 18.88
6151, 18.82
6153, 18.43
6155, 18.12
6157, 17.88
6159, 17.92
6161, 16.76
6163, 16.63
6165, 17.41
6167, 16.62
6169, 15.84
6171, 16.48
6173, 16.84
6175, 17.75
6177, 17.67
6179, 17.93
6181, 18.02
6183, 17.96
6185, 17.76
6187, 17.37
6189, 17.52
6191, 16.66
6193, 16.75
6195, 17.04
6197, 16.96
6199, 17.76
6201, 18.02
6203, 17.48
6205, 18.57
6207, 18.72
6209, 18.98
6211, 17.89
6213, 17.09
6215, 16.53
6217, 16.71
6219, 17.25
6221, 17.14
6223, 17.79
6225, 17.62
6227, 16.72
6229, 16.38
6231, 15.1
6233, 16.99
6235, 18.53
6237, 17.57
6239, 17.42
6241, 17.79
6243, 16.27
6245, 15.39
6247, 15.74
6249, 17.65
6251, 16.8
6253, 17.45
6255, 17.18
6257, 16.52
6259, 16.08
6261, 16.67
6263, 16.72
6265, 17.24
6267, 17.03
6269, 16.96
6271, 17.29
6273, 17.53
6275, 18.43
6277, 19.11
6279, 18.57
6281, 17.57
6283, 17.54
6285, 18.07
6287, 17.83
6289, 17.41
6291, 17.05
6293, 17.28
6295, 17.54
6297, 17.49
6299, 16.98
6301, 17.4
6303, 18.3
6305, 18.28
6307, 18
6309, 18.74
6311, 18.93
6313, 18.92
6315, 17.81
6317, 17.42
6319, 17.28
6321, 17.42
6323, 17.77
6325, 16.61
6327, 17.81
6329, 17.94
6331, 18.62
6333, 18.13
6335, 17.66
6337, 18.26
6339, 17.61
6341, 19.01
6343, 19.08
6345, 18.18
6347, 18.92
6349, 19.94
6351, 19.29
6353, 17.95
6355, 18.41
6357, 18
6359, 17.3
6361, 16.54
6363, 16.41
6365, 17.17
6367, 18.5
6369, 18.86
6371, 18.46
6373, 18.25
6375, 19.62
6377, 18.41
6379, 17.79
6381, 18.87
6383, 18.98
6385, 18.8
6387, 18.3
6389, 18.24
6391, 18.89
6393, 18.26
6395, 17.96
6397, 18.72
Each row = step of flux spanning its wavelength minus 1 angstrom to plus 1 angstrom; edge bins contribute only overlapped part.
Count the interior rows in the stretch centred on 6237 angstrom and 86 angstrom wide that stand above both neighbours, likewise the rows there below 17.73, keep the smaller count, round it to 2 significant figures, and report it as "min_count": 10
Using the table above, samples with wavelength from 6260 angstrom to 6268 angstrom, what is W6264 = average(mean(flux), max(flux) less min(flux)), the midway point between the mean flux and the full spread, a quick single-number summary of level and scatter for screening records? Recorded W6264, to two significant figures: 8.7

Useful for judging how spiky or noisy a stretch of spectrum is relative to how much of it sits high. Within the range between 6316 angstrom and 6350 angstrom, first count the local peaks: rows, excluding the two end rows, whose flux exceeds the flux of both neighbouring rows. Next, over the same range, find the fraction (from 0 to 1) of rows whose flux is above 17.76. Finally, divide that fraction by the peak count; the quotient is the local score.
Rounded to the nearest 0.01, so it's 0.16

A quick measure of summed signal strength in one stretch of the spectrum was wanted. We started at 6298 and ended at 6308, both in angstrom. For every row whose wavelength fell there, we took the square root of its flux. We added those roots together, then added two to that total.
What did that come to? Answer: 23.1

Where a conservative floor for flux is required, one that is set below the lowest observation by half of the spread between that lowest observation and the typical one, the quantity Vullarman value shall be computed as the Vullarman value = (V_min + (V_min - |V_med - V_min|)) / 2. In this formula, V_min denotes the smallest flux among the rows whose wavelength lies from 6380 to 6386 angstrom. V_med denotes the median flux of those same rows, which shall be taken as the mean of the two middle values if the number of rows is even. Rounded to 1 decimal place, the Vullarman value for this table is 18.8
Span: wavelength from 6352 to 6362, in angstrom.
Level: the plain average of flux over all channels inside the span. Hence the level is 17.6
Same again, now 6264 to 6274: 17.2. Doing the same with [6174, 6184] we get 17.9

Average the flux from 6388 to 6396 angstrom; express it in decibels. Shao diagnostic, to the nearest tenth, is 12.6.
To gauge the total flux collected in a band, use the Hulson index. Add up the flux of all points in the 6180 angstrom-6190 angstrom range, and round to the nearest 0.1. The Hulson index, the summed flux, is 88.6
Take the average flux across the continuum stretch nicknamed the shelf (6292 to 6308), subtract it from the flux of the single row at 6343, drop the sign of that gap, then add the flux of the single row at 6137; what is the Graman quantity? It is 19.2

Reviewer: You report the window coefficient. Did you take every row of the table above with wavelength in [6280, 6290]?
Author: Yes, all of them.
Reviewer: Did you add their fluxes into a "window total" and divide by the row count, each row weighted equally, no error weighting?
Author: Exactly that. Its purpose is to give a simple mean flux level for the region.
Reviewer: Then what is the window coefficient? 17.7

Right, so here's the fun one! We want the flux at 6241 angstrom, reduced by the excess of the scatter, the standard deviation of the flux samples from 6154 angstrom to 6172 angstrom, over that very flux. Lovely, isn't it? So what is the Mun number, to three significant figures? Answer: 34.8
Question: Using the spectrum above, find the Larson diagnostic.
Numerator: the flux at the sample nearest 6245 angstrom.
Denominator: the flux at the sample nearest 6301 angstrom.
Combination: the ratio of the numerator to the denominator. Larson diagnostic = 0.88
